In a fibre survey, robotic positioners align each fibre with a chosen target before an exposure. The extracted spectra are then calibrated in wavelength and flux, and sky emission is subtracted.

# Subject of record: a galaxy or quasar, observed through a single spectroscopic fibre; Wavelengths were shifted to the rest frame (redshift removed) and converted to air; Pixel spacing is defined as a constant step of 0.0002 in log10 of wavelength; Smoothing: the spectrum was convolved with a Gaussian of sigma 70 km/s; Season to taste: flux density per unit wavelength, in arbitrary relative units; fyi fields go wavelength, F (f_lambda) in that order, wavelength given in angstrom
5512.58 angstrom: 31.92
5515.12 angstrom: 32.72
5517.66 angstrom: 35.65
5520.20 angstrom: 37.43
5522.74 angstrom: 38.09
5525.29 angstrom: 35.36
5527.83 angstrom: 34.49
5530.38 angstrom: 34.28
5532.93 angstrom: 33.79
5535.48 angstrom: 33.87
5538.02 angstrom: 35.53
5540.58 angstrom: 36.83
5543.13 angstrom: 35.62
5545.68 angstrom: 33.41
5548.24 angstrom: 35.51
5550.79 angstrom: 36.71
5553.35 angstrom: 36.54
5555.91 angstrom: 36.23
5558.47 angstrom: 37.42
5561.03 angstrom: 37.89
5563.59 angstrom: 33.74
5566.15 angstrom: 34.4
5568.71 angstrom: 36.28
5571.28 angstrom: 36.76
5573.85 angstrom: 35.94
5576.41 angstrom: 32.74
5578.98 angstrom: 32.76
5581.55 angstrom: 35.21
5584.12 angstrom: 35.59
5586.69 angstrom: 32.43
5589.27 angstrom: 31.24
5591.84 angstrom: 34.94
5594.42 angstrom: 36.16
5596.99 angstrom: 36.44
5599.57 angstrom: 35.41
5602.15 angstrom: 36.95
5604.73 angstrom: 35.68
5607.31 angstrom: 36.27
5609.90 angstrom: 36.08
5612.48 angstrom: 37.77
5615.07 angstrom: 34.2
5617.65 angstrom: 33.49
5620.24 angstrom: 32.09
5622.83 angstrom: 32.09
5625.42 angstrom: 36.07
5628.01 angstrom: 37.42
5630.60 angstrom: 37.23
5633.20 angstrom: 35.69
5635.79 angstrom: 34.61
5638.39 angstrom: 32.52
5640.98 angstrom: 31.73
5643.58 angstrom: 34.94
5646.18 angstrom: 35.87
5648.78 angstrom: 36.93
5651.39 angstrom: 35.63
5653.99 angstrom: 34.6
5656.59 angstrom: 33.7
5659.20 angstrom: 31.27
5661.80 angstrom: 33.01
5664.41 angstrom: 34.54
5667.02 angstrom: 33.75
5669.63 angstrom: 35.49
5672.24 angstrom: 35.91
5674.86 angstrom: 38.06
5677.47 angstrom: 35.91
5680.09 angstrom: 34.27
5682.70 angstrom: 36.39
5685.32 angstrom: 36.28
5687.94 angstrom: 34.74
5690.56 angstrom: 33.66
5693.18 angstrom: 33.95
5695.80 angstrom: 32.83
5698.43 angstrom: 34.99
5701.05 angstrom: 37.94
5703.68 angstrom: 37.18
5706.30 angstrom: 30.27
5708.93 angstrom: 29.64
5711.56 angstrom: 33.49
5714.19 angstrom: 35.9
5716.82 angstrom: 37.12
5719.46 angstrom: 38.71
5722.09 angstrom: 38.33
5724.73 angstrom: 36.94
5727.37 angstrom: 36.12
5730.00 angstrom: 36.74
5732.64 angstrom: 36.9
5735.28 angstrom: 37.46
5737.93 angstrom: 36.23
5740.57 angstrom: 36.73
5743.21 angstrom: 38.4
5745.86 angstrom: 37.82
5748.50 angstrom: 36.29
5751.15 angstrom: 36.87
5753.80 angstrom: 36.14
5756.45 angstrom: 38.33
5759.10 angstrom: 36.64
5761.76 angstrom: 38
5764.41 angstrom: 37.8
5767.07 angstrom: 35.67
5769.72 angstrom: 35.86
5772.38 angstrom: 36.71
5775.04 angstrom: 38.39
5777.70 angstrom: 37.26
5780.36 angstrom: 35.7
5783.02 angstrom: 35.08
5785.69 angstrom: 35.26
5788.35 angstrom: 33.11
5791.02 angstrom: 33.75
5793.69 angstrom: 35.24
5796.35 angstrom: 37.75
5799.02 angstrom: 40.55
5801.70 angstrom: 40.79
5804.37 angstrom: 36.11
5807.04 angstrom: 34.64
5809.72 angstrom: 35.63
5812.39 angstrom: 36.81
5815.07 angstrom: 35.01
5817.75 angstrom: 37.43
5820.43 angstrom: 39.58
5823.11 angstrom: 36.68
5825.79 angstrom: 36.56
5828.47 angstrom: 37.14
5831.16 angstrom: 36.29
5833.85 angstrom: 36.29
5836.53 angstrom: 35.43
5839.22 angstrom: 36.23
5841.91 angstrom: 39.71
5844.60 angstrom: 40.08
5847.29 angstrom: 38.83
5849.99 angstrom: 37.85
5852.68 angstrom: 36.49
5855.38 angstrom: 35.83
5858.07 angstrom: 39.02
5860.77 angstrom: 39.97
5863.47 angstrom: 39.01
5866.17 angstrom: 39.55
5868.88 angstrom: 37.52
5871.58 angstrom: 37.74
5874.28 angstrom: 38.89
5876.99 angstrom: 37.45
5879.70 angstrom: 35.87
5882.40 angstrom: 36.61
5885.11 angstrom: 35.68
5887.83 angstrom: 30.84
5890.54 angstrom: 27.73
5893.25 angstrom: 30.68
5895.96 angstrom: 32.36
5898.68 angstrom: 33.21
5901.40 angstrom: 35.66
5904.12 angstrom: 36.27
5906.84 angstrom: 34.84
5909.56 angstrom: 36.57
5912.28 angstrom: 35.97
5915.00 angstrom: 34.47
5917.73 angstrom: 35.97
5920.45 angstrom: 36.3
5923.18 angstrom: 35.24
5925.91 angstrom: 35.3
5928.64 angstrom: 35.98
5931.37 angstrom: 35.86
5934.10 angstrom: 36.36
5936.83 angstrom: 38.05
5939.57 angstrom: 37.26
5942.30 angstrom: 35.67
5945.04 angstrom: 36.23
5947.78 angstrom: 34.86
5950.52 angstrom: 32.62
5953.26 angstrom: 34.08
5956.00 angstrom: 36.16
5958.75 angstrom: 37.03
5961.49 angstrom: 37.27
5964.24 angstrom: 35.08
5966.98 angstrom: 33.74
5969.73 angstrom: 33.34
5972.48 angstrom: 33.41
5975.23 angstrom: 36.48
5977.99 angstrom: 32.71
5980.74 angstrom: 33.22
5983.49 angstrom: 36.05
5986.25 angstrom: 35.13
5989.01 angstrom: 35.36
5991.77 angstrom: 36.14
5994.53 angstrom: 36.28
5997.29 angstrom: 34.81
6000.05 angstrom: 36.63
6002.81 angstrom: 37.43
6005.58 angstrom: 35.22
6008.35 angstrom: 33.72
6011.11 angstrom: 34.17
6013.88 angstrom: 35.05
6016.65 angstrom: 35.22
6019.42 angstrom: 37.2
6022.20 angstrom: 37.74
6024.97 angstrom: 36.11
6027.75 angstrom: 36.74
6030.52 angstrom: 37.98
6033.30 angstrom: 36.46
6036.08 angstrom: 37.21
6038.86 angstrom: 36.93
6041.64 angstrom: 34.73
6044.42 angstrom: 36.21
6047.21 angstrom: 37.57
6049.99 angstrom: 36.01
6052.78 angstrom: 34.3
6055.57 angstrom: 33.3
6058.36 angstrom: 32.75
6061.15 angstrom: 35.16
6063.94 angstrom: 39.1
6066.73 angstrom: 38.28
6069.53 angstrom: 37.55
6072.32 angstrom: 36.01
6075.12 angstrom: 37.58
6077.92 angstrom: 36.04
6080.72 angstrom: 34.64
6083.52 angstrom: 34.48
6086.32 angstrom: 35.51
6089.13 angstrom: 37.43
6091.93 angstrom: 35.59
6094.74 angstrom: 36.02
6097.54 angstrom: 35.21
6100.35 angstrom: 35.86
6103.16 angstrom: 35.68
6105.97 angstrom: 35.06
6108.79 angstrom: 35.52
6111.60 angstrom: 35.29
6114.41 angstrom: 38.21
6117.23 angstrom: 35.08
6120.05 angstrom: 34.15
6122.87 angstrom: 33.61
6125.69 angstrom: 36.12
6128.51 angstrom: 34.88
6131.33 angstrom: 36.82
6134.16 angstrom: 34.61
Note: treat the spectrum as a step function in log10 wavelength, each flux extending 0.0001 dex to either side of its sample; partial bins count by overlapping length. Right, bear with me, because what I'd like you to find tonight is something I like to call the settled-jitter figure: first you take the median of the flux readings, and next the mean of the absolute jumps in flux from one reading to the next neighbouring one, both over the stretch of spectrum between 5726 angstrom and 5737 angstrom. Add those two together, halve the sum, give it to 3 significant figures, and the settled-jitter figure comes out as 18.6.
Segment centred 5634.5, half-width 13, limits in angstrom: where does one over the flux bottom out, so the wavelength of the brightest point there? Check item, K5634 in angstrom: 5628.01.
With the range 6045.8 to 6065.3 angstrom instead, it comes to 6063.94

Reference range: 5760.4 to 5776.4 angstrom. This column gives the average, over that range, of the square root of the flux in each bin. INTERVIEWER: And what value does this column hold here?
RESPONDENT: 6.09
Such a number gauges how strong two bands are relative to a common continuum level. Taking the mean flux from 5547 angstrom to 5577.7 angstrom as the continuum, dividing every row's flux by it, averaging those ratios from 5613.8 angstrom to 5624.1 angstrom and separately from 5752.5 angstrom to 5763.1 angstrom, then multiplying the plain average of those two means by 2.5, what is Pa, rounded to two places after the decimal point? 2.45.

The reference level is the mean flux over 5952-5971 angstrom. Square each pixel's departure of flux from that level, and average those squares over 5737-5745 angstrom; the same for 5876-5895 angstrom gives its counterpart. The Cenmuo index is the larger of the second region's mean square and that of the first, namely 15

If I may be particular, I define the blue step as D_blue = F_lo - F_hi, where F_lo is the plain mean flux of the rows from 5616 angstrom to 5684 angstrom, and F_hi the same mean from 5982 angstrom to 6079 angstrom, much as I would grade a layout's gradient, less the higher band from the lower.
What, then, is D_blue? -1.3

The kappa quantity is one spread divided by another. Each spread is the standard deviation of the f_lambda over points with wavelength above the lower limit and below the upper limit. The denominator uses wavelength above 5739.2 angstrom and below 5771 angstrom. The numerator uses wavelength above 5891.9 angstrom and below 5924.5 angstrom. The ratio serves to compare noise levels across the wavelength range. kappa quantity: 1.9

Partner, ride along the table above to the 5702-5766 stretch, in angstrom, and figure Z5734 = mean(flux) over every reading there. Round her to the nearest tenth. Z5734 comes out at 36.4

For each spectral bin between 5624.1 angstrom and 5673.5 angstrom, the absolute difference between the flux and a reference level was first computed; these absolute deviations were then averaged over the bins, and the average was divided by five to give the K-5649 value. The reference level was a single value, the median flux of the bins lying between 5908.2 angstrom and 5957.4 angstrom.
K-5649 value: 0.32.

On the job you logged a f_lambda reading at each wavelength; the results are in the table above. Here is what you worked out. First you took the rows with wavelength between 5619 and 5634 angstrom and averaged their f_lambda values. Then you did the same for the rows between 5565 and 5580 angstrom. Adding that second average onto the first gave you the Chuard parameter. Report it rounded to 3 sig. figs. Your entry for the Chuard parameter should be 69.9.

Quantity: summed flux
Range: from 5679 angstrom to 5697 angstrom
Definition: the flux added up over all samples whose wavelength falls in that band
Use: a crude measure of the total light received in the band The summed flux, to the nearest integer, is 242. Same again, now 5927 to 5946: 255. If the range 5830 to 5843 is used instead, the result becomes 184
